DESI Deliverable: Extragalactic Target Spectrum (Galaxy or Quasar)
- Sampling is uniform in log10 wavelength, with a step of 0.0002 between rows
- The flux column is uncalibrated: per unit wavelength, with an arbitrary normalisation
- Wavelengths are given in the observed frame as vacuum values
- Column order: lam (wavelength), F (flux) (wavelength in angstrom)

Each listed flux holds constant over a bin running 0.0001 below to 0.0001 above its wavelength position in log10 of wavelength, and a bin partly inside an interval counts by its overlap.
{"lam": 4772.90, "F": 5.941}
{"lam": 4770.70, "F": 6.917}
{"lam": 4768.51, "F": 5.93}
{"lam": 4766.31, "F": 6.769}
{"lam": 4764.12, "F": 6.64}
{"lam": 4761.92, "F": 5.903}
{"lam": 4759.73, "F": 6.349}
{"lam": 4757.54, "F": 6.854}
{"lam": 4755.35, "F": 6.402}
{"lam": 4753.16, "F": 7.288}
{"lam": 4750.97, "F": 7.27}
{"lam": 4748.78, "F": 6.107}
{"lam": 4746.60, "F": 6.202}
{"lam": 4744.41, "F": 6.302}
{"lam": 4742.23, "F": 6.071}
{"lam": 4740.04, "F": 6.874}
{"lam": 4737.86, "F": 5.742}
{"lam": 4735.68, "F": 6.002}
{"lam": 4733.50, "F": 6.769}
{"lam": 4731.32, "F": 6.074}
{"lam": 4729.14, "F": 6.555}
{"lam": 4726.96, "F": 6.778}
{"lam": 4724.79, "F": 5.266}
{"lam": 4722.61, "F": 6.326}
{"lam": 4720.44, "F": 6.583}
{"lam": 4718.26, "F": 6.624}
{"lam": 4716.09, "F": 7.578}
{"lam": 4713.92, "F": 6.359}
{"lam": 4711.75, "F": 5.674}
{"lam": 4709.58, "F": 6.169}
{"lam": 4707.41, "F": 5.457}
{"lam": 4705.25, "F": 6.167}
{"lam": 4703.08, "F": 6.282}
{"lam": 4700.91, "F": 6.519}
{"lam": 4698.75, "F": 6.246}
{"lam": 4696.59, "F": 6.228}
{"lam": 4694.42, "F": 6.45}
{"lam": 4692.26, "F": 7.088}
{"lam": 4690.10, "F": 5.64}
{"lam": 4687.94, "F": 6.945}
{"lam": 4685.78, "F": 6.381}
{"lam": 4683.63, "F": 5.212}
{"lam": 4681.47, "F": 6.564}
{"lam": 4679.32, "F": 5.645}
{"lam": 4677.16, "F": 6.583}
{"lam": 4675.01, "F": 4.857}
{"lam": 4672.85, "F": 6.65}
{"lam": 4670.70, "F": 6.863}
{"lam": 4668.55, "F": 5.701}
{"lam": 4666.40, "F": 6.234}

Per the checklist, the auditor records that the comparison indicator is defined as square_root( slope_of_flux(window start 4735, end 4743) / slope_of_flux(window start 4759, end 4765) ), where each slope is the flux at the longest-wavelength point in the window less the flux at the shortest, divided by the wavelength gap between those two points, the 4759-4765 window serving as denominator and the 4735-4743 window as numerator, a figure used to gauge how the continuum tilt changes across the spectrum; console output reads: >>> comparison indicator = 0.4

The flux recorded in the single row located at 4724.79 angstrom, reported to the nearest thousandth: 5.266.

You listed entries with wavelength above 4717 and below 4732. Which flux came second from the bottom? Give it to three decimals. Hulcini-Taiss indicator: 6.074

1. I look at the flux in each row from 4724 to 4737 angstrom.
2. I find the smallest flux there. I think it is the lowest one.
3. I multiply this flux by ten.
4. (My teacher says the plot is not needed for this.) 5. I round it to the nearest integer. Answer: 53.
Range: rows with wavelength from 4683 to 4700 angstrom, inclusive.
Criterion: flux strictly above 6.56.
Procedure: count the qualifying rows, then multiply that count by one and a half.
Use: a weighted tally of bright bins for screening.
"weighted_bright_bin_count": 3.0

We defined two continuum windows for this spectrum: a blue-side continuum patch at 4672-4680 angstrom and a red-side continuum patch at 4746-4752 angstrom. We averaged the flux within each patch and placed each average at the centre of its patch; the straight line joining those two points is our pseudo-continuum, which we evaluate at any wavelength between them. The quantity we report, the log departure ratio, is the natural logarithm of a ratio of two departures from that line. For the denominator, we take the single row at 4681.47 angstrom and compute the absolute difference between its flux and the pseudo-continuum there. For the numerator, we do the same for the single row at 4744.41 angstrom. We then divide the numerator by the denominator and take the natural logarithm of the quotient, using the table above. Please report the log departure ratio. -1.1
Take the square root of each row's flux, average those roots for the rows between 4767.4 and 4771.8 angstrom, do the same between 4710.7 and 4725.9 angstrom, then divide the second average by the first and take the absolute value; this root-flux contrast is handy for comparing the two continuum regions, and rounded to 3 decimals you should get 0.993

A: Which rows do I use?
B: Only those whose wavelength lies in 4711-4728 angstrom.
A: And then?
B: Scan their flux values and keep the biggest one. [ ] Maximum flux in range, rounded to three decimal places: 7.578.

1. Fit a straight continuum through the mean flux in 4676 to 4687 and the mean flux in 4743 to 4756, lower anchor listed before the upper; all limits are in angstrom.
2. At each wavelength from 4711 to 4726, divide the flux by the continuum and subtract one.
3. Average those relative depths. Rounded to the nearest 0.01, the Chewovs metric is 0.00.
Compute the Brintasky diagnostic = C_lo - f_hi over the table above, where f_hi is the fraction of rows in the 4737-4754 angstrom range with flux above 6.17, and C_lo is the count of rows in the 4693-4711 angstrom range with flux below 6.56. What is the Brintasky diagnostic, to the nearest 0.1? 7.4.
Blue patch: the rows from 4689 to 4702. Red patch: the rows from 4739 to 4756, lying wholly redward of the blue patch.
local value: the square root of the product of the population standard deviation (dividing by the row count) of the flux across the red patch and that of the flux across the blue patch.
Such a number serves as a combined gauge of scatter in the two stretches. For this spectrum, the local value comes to 0.452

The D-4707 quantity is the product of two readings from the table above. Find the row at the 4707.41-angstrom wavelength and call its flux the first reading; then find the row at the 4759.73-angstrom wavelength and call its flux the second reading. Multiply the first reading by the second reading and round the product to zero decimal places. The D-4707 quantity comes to 35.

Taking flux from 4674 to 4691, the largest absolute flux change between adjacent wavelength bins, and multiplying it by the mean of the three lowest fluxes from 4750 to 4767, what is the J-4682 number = 11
